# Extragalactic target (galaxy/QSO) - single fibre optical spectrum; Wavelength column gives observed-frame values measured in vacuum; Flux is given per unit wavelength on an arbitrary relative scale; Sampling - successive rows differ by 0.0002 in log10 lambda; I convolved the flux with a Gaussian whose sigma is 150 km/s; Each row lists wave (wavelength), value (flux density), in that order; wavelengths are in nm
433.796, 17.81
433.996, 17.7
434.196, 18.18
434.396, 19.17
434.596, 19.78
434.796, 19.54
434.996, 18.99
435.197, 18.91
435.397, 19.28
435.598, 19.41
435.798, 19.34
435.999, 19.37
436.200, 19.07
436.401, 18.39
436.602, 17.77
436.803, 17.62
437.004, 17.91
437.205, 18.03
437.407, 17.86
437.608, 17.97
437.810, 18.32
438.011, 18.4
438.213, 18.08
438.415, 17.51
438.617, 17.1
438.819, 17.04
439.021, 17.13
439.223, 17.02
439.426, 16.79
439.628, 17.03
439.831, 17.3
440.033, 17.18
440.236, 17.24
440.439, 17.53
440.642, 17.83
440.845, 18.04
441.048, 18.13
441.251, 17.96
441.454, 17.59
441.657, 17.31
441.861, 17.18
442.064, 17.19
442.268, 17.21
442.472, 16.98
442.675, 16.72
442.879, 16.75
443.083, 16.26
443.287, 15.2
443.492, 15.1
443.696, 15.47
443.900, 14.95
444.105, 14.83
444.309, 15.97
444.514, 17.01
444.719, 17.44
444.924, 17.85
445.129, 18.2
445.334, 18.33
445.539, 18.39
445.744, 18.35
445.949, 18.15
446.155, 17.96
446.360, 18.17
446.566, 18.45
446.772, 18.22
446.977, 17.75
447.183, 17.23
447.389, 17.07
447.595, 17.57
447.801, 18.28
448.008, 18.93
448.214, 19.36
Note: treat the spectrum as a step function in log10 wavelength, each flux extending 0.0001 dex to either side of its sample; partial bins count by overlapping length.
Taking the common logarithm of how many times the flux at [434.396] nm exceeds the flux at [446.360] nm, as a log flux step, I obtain 0.023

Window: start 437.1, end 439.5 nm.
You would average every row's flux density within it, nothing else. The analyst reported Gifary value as 17.6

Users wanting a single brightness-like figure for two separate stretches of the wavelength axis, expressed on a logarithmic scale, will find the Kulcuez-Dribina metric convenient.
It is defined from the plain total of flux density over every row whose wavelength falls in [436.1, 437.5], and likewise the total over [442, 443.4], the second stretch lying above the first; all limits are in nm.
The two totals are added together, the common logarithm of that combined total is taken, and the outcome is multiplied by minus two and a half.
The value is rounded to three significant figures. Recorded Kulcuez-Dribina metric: -5.96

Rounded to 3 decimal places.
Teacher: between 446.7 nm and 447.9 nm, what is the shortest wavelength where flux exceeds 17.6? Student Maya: 446.772 nm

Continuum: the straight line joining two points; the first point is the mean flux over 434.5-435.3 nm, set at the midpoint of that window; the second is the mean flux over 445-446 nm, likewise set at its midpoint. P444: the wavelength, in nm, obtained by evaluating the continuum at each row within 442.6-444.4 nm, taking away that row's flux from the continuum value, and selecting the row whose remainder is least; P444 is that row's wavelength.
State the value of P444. 442.879 nm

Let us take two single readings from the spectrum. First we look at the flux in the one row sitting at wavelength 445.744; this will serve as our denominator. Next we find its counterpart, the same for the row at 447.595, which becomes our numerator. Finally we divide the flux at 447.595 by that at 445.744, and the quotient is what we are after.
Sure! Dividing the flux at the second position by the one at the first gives 0.96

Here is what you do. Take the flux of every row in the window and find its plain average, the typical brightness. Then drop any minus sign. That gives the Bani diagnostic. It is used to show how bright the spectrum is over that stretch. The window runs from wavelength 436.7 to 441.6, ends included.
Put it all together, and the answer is 17.6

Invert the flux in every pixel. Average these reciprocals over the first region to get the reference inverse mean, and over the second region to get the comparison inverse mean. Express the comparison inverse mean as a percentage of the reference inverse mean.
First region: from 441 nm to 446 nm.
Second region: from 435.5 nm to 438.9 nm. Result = 93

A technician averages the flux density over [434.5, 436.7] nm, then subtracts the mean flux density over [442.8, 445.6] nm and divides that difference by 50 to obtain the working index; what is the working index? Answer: 0.05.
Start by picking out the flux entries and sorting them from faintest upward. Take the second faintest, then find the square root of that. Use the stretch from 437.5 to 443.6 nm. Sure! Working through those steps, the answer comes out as 3.90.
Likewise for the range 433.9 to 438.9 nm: 4.14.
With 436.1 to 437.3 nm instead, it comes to 4.22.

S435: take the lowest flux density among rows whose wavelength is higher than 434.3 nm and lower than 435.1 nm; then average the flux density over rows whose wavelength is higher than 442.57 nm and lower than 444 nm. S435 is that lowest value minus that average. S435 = 3.2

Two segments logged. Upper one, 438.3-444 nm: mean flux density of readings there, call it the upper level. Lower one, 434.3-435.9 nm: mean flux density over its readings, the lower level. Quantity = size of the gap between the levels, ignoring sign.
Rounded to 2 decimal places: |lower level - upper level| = 2.35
